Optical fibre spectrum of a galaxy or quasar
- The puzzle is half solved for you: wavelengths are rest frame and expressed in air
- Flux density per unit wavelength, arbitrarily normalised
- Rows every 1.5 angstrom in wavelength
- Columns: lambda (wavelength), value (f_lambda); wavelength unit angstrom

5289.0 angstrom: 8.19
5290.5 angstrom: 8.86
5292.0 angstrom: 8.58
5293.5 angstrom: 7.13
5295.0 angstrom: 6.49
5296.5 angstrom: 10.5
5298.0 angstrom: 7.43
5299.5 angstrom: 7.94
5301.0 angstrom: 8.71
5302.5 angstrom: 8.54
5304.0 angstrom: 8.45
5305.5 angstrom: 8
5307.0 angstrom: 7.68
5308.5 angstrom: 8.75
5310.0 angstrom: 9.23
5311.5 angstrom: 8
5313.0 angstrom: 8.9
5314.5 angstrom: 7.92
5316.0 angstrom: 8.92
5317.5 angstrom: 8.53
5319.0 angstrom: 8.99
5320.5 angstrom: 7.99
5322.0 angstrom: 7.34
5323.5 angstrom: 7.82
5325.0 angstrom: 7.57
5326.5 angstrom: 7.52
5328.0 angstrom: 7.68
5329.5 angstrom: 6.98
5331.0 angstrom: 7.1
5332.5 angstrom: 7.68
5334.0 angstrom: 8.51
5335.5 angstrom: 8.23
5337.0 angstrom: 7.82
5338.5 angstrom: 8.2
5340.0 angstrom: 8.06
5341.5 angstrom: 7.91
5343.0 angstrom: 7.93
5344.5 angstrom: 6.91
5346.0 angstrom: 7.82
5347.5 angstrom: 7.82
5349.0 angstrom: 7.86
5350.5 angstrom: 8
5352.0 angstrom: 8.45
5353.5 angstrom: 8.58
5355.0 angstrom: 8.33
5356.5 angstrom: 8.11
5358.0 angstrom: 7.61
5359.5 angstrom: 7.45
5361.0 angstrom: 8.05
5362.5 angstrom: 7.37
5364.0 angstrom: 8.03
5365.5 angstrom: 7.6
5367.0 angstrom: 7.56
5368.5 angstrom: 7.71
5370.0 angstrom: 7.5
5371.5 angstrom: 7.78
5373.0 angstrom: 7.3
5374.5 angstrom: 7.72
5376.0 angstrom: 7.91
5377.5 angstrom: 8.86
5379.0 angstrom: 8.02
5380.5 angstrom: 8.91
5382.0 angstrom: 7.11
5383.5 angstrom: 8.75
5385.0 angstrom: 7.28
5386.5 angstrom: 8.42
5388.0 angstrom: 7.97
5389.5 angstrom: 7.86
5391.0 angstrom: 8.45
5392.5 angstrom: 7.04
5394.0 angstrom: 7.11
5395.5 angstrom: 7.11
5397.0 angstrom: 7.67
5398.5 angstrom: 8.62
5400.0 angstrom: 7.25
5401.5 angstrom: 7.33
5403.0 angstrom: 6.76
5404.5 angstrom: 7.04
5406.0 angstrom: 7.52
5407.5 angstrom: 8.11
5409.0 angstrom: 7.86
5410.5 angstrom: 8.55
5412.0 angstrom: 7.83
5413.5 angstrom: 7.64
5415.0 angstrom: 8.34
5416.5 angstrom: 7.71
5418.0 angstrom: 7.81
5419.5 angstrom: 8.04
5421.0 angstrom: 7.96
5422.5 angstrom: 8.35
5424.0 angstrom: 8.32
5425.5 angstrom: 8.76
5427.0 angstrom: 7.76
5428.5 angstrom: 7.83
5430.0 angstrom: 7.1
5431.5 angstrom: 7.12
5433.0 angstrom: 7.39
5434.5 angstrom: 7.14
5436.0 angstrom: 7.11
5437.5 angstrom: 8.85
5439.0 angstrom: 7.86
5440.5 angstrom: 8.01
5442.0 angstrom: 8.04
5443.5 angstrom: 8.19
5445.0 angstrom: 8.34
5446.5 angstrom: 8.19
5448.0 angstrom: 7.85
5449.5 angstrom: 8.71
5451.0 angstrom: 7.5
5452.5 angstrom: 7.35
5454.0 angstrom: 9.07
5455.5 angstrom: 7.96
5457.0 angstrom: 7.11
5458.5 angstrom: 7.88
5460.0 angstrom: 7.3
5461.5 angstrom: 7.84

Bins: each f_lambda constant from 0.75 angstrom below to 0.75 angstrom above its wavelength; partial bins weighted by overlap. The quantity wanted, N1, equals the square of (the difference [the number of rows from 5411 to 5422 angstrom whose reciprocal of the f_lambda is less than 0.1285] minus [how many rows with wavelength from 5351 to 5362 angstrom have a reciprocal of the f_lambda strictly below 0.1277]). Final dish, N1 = 0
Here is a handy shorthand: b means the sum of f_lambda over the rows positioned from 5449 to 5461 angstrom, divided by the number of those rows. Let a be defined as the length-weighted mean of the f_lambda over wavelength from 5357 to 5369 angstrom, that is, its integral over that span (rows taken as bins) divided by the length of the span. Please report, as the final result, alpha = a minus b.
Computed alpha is -0.2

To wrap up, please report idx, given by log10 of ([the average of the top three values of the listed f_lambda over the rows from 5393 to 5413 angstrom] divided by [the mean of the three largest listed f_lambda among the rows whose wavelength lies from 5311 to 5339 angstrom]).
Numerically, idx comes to -0.026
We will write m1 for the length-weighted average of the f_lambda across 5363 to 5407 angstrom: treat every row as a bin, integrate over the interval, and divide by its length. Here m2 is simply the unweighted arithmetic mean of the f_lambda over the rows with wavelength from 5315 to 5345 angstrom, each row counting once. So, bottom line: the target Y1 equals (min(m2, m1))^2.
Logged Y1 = 59.8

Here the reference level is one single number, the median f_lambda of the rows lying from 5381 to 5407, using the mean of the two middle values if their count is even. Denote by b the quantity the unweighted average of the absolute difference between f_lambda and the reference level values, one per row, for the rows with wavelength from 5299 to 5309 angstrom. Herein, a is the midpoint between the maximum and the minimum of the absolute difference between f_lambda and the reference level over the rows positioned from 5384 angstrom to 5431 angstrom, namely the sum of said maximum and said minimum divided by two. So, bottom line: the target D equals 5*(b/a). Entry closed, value 6.8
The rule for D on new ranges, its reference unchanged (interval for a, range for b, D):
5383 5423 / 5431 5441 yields 3.4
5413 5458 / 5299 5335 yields 4.7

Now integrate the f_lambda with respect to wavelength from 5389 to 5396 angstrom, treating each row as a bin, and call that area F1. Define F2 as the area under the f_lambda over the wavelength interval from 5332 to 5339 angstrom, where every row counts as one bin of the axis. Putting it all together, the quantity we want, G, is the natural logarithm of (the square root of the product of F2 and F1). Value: 4.00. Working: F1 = 53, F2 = 56.7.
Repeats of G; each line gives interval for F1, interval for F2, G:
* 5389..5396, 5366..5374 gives 4.03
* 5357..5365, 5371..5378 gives 4.07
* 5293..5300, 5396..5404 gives 4.05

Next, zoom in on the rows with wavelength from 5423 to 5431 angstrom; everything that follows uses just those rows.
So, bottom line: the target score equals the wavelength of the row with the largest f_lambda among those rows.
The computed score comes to 5425.5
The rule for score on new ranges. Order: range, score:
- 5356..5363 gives 5356.5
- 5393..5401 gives 5398.5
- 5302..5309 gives 5308.5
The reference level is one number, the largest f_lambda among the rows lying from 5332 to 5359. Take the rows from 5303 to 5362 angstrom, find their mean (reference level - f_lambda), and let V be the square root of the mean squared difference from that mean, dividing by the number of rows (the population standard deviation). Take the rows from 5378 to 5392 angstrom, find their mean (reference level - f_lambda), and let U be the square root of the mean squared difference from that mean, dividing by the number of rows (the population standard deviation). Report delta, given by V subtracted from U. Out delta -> 0.05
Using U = 0.58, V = 0.532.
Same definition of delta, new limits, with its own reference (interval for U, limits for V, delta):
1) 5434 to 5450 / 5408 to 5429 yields 0.19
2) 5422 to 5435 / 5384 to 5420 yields 0.06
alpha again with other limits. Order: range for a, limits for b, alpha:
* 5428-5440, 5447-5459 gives -0.4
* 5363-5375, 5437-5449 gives -0.5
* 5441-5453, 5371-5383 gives 0.1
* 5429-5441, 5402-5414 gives -0.1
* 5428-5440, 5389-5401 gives -0.1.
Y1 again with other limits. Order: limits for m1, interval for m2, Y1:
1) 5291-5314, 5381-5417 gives 59.6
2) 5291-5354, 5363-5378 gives 60.8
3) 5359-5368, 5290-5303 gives 59.0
